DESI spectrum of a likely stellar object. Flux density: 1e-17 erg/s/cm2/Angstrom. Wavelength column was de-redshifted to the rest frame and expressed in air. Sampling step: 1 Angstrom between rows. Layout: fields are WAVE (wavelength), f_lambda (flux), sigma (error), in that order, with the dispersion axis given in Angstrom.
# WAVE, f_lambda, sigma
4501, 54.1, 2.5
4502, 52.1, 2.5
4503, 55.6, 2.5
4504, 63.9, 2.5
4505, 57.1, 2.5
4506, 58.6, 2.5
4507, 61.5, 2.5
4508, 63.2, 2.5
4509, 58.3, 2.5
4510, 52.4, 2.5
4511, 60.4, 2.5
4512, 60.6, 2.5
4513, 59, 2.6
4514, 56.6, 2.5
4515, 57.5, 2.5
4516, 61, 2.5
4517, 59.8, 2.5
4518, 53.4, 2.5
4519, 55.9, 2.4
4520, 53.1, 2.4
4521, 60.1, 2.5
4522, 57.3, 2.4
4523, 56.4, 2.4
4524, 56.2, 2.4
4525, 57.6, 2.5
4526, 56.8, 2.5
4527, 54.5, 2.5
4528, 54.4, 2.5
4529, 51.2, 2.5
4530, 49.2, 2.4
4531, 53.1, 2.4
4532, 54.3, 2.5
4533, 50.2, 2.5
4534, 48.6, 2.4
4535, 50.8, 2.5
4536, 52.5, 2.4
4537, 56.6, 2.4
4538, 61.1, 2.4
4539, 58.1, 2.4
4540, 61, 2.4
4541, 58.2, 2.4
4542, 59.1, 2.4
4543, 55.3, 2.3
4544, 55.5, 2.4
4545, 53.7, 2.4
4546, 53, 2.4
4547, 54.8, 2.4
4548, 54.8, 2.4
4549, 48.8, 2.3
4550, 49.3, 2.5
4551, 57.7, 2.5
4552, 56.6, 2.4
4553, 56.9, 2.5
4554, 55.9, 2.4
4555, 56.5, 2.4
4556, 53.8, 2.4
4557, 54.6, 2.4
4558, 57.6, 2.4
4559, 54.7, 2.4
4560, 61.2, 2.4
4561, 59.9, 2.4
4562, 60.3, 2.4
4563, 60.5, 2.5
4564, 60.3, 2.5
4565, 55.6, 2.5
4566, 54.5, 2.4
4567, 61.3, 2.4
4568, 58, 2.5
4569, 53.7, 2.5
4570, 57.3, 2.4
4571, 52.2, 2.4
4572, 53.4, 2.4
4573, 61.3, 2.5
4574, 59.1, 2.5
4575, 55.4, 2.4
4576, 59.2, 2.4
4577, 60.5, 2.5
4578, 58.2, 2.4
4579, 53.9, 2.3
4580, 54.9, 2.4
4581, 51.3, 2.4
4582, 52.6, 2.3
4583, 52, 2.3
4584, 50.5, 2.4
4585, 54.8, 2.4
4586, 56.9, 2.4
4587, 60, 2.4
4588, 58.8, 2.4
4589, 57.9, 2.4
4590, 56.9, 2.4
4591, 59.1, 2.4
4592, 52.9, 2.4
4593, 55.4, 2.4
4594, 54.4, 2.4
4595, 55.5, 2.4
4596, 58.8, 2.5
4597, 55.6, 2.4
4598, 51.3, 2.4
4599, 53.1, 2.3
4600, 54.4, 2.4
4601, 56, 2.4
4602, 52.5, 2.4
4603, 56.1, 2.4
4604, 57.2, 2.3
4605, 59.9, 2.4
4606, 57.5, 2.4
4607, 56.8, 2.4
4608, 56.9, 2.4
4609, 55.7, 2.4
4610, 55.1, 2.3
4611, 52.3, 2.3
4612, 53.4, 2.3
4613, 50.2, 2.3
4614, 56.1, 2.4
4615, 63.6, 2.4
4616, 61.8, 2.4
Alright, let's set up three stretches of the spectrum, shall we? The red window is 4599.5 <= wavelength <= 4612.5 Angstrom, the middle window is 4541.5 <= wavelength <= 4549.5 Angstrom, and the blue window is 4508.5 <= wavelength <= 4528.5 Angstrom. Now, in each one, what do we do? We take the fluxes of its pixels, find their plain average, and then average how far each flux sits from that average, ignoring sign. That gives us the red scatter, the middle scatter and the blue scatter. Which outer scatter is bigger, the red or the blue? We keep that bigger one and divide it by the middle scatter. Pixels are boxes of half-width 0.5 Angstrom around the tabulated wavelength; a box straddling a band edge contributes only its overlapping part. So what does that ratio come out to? 1.10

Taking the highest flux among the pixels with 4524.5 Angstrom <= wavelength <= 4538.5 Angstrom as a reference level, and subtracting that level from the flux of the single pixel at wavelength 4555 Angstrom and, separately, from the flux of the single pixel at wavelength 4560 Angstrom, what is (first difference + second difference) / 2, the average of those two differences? -2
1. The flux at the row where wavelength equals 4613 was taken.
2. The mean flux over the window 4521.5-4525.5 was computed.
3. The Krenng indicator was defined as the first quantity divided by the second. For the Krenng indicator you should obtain 0.883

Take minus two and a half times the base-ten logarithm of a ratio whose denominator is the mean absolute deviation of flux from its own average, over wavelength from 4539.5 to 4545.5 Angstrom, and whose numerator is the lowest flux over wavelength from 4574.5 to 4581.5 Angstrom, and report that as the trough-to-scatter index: -3.37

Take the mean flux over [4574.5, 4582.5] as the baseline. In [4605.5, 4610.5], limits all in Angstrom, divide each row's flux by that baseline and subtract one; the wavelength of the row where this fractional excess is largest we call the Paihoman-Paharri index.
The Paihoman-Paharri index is 4606 Angstrom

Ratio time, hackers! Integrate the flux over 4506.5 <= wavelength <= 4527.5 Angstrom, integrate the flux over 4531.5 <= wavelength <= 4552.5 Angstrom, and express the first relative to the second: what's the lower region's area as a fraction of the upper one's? 1.05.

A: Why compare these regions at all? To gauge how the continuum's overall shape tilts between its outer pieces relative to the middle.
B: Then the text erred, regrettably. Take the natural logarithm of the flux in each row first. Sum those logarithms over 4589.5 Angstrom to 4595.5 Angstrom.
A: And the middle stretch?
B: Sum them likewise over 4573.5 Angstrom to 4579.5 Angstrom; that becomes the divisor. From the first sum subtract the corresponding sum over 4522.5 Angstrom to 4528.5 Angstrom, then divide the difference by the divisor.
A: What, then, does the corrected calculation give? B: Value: -0.0013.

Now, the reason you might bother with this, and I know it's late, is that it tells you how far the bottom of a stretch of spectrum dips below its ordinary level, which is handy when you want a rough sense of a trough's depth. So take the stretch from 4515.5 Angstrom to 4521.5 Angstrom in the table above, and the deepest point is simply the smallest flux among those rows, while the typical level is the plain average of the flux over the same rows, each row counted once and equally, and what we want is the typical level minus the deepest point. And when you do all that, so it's 4.1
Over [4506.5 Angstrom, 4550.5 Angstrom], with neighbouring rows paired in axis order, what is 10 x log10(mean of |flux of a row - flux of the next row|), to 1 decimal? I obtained 4.1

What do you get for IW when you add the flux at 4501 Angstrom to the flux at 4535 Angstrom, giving 105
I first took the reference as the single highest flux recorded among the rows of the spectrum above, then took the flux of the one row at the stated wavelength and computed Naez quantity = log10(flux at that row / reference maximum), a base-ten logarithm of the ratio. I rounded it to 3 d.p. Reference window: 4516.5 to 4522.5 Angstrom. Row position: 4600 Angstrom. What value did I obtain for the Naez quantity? -0.043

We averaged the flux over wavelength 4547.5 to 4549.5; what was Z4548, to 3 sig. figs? 51.8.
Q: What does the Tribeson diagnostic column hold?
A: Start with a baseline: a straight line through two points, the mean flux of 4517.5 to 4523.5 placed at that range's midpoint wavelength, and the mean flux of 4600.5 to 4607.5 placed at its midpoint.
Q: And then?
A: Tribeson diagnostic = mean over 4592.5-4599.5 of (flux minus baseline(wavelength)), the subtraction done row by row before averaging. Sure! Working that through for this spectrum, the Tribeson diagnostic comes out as -1.6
